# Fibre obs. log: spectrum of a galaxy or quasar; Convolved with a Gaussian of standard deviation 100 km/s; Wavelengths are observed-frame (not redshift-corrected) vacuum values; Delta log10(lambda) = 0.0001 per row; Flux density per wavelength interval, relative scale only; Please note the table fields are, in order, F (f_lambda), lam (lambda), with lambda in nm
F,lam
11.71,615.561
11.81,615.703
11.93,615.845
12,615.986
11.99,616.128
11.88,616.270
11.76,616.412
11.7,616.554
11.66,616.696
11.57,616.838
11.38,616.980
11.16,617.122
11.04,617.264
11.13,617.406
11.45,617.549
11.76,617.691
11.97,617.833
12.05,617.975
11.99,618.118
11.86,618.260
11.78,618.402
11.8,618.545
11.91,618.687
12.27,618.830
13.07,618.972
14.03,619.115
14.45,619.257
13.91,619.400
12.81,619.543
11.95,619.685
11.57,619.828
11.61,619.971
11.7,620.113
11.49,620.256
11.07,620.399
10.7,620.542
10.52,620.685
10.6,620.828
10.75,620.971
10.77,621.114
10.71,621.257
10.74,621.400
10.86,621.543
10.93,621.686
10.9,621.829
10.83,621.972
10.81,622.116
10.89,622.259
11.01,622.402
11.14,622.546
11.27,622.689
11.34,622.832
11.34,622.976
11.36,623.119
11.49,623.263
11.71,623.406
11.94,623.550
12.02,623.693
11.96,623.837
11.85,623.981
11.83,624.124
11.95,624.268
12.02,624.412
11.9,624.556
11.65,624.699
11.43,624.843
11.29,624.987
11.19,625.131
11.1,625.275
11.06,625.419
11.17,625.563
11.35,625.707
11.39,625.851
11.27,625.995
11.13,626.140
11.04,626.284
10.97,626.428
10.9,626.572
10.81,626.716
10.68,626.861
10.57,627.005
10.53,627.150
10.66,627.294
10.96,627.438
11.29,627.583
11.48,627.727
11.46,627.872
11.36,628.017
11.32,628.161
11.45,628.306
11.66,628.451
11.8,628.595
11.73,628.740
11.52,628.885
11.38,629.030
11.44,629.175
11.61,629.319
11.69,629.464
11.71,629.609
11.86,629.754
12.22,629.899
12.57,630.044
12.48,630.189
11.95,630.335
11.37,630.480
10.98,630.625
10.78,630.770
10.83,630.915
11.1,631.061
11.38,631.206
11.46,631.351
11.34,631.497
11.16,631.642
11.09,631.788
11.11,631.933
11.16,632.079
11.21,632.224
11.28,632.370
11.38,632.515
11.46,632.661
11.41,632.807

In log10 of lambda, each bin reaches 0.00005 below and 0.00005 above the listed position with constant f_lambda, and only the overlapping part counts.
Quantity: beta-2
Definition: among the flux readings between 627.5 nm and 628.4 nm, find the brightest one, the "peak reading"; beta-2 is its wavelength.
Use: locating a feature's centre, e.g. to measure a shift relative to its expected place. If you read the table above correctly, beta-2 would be 627.727 nm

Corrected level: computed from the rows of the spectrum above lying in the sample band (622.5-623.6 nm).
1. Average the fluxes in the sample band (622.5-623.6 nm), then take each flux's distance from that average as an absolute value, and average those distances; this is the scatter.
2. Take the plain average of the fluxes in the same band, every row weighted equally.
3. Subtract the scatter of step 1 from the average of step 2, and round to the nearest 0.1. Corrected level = 11.3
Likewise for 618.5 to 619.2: 11.9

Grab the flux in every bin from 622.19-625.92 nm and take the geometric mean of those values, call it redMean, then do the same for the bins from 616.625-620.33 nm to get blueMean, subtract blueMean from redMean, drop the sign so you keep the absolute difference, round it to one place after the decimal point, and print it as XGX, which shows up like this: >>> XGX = 0.5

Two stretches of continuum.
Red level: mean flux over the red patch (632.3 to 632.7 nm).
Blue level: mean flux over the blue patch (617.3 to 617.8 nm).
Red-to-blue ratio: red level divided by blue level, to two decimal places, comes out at 0.99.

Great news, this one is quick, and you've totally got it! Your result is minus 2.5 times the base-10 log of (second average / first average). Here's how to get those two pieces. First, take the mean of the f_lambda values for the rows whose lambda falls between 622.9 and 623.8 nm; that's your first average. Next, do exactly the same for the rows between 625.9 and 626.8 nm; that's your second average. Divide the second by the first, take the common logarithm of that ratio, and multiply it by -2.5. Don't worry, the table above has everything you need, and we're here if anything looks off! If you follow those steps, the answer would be 0.06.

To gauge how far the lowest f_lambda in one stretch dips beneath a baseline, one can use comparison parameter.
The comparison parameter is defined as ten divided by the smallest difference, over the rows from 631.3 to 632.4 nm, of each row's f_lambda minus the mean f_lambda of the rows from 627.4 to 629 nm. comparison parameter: -27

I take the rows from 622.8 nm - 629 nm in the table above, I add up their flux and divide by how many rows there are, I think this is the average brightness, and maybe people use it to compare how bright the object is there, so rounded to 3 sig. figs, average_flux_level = 11.4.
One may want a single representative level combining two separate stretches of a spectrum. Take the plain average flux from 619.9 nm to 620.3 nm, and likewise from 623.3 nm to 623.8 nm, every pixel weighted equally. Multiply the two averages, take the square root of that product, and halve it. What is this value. 5.87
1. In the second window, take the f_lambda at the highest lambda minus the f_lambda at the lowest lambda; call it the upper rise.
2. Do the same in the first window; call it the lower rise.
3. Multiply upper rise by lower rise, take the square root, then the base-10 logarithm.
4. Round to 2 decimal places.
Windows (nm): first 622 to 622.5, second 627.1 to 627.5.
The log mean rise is -0.53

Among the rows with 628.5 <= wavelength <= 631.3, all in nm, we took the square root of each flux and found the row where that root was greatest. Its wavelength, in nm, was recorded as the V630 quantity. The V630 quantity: 630.044 nm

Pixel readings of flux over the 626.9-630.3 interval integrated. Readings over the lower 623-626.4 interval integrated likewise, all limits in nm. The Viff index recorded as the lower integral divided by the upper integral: 1.00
